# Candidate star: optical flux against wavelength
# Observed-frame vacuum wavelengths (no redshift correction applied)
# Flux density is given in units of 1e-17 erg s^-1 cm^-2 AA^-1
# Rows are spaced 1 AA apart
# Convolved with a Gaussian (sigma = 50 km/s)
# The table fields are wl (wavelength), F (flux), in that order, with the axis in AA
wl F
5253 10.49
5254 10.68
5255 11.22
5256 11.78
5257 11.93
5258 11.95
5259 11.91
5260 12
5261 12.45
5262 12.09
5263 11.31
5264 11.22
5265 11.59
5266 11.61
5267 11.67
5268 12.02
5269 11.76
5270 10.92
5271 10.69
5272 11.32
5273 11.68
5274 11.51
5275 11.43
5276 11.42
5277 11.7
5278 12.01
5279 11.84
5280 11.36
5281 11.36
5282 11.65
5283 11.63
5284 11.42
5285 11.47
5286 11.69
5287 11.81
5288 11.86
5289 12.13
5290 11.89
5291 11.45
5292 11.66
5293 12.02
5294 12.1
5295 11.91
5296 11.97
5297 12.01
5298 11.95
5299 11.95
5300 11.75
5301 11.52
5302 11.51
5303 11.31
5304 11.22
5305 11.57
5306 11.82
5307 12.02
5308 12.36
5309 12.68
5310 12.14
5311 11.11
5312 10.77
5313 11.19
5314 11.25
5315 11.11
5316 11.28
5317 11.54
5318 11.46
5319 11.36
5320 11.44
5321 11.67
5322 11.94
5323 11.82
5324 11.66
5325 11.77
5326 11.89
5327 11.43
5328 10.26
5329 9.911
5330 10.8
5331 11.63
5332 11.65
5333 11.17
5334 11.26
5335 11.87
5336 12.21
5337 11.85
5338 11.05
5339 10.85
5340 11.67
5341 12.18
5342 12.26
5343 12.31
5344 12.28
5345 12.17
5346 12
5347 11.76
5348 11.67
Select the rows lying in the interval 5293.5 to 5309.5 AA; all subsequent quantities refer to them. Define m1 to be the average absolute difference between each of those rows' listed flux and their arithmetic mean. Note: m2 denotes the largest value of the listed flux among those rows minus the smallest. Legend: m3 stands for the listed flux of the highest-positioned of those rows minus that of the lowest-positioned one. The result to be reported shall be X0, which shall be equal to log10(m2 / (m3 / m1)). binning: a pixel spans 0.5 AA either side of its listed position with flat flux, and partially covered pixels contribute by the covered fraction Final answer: -0.1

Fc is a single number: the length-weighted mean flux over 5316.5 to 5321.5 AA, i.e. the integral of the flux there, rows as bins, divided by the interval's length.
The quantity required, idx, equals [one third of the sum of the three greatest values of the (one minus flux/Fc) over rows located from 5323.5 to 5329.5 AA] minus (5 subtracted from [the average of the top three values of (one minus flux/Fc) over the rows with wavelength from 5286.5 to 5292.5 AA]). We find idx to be 5.10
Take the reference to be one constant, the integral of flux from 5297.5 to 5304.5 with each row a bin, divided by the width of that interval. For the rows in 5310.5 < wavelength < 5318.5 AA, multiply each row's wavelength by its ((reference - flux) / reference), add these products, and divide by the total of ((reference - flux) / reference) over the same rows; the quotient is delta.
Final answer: 5313.5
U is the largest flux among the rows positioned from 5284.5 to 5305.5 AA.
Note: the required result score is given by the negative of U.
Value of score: -12.1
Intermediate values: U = 12.13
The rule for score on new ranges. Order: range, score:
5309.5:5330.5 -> -12.1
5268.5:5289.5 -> -12.1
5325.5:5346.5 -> -12.3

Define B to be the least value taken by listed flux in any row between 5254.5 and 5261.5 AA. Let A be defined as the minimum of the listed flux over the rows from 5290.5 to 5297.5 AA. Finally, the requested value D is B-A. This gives -0.2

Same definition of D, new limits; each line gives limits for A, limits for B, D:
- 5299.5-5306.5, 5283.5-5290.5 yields 0.2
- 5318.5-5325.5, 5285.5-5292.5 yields 0.1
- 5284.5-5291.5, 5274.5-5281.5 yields -0.1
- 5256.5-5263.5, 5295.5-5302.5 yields 0.2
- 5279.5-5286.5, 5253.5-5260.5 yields -0.7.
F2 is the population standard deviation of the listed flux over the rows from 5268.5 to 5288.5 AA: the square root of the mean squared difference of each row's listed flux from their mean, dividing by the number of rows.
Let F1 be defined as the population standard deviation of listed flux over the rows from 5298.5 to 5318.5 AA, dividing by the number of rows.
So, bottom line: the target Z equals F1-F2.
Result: 0.15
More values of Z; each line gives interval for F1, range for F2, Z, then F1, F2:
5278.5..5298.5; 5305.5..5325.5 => -0.21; 0.2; 0.45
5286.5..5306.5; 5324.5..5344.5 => -0.40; 0.3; 0.66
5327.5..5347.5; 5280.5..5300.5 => 0.45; 0.7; 0.23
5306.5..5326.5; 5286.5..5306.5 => 0.20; 0.5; 0.26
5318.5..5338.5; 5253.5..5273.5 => 0.10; 0.6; 0.46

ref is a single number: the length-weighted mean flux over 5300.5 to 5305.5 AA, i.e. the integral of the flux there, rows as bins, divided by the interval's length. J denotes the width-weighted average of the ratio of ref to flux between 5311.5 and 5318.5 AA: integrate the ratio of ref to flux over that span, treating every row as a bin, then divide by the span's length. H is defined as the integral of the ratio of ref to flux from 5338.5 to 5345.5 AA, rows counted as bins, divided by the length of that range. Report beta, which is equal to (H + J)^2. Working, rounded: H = 0.96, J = 1.02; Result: 3.90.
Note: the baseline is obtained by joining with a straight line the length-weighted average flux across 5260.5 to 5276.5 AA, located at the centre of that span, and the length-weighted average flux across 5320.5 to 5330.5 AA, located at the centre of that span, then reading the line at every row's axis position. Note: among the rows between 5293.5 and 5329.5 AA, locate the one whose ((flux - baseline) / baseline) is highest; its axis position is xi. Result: 5309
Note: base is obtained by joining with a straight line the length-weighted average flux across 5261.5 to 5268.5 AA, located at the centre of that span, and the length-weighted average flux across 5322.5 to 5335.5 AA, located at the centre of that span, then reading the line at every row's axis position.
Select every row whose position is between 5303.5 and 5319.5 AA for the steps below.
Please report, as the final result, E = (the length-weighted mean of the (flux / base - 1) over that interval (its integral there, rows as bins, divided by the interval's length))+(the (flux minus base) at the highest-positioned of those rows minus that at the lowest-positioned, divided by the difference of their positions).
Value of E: 0.03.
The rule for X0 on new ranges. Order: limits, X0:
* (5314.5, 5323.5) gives -0.6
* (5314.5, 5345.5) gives 0.0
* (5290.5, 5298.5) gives -0.7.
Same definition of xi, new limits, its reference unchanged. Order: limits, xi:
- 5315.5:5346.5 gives 5343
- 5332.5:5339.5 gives 5336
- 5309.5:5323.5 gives 5310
